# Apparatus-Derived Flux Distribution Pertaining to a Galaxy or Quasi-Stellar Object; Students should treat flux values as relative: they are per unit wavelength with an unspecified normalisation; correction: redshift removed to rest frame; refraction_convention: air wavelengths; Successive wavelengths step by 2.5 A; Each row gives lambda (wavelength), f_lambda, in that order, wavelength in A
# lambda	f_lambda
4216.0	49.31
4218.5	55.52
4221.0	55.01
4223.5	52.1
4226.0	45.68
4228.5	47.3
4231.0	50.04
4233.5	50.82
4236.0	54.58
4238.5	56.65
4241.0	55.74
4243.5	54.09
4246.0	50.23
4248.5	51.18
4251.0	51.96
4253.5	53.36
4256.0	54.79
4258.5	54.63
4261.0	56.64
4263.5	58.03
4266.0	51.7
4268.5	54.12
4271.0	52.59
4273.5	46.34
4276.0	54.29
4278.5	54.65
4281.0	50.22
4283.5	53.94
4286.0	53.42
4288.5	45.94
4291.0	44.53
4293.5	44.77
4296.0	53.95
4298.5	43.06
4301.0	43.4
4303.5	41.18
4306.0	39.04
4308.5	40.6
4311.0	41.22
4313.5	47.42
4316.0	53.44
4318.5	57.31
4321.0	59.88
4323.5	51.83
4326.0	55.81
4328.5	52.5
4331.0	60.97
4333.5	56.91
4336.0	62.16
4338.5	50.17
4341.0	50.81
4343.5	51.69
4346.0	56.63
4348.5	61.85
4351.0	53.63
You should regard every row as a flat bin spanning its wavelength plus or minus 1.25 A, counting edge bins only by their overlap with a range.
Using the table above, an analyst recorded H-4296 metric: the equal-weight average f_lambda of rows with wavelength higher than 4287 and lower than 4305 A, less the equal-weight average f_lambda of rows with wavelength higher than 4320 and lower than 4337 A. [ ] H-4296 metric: -12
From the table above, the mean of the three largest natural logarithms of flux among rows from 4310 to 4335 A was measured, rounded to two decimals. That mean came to 4.08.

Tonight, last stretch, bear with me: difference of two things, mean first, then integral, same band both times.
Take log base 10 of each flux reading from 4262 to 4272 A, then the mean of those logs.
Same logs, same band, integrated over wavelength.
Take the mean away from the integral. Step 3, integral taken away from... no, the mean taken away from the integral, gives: 15.60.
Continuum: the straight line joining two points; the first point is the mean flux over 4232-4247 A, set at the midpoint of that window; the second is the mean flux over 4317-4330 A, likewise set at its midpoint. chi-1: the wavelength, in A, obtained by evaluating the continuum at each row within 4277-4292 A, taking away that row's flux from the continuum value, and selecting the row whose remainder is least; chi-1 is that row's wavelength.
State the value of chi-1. 4278.5 A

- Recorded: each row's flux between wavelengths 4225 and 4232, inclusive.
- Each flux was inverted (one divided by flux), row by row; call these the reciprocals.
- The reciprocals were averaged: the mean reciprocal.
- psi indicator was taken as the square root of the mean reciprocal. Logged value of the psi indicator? 0.145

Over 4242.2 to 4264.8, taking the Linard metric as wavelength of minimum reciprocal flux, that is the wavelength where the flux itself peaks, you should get 4263.5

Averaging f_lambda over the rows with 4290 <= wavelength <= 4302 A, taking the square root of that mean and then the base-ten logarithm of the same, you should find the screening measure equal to 0.831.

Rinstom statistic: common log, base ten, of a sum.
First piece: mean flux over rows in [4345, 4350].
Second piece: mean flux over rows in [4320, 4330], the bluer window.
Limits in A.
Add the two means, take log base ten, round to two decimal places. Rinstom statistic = 2.06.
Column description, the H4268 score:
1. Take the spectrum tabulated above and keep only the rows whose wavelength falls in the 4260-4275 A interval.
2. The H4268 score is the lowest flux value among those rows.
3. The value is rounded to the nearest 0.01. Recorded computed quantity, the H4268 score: 46.34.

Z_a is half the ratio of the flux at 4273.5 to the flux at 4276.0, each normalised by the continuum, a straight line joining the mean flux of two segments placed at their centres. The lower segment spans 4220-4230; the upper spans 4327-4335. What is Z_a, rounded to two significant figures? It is 0.43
